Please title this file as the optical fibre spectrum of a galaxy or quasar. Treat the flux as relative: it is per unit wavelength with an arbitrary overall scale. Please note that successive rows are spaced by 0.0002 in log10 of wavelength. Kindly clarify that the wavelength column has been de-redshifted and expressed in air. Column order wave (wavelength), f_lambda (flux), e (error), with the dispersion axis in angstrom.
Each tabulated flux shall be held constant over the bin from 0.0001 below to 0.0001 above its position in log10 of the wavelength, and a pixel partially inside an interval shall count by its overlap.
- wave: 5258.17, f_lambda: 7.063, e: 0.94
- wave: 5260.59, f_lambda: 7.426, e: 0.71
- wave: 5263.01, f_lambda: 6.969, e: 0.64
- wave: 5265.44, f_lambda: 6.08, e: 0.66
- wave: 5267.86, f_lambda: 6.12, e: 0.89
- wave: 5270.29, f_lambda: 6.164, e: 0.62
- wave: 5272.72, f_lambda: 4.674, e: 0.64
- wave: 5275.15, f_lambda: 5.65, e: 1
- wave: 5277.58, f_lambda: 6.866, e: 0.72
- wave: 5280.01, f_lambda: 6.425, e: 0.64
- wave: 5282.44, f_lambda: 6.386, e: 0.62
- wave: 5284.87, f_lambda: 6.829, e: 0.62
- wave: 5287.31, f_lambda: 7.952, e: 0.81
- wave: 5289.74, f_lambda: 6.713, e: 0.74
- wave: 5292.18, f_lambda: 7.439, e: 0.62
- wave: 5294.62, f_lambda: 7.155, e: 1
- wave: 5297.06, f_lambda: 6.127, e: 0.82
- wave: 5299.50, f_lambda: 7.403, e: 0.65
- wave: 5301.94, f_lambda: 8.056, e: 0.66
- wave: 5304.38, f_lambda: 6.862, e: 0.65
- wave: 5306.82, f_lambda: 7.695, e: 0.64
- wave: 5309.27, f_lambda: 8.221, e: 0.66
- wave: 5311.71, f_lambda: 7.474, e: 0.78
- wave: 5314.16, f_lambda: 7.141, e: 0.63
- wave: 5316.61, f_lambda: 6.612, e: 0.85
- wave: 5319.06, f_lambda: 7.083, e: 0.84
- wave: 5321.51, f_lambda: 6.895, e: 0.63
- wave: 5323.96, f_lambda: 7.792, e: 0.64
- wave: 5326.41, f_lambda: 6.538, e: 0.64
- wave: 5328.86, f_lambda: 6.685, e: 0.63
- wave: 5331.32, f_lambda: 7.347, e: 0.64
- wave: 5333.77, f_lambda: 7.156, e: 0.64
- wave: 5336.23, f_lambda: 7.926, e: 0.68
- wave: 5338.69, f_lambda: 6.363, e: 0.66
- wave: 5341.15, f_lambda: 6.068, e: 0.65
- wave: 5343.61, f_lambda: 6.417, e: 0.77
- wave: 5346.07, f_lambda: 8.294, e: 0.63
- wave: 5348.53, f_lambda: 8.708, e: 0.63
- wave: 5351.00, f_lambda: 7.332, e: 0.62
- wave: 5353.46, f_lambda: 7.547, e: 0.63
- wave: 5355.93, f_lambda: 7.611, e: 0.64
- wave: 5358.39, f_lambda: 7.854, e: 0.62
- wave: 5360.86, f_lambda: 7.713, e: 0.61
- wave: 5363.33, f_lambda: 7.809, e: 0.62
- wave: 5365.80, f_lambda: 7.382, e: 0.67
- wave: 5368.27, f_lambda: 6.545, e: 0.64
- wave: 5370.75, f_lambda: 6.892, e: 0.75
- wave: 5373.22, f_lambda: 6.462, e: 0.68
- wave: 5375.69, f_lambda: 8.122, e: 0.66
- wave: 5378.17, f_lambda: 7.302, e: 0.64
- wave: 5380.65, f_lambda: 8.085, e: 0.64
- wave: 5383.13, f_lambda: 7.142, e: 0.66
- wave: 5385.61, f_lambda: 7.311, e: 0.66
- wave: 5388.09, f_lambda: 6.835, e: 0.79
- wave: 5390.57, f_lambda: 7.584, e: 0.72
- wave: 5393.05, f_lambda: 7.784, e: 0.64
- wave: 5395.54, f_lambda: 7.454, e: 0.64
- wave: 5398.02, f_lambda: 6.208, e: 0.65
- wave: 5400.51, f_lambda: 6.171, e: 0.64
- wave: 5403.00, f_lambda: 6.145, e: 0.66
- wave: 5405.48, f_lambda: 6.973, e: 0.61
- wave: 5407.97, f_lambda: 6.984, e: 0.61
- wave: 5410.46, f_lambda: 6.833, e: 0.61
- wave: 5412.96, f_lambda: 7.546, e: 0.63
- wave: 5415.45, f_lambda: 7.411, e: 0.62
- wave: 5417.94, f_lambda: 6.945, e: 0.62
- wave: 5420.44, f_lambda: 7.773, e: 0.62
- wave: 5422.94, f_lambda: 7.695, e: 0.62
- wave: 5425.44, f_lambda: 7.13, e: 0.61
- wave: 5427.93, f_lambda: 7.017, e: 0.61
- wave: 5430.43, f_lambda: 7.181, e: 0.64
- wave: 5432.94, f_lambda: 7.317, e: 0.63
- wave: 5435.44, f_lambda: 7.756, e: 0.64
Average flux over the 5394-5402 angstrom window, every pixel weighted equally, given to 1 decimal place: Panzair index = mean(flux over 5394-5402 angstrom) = 6.6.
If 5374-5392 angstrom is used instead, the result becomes 7.5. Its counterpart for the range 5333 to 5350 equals 7.3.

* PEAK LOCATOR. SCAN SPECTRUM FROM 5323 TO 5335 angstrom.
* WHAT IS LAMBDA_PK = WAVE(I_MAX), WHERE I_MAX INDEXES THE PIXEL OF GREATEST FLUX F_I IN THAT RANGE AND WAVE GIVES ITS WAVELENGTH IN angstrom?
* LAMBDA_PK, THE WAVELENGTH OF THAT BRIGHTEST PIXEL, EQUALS 5323.96 angstrom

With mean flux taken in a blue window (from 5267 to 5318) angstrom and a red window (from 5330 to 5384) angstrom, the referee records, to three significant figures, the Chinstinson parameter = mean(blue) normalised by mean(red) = 0.931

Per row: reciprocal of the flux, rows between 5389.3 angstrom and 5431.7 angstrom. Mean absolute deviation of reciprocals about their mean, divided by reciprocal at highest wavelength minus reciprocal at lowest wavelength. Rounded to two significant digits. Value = 1.2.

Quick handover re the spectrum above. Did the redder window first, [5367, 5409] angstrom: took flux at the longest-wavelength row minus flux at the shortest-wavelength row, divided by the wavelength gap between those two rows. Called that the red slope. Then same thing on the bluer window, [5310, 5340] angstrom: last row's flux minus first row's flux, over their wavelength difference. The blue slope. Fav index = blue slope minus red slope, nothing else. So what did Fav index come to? -0.05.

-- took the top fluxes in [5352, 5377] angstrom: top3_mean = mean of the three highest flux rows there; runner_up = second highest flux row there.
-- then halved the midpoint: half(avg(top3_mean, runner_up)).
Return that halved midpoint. 3.95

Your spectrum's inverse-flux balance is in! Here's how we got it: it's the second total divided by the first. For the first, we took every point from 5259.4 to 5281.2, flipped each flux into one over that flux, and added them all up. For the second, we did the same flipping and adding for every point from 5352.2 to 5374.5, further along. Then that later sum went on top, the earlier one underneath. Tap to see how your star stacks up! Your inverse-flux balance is 0.85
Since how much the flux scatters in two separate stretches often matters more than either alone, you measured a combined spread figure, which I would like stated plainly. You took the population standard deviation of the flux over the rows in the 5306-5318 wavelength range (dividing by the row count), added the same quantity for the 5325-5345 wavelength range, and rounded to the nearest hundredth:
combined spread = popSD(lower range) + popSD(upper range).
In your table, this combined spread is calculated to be 1.11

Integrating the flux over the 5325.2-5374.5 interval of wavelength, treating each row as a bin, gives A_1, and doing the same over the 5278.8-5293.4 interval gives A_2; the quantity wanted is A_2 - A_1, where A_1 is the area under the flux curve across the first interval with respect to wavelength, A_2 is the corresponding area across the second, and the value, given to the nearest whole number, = -255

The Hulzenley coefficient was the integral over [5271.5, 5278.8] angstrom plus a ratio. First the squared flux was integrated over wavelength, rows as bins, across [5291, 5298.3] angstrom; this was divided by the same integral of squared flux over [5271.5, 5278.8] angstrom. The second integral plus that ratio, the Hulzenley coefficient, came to 247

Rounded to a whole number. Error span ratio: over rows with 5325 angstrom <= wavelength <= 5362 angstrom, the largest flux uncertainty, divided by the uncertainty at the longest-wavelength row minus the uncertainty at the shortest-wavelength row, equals -26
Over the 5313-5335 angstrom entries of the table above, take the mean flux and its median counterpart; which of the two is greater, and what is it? 7.08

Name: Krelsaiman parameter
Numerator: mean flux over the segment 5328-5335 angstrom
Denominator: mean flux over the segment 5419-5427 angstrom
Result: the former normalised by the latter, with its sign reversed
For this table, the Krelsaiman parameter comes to -0.94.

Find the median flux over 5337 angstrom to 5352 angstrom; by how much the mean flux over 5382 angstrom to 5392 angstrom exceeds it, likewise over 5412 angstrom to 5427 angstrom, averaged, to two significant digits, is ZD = 0.44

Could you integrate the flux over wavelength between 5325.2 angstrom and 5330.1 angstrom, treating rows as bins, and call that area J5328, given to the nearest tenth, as 32.4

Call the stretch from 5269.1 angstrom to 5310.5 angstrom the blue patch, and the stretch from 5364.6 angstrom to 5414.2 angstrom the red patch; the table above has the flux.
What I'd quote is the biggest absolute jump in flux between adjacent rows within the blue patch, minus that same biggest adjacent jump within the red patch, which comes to -0.2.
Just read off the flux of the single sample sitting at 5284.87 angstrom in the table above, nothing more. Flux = 6.829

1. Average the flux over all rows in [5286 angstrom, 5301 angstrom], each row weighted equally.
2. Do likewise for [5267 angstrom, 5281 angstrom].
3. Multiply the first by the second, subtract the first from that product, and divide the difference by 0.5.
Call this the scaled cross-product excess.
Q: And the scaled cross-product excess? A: 71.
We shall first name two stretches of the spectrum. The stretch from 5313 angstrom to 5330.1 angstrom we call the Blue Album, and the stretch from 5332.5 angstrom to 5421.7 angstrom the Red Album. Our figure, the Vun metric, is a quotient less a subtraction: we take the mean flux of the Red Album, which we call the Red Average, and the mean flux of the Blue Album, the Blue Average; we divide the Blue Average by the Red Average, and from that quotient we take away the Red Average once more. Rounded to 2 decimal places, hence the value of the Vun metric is -6.28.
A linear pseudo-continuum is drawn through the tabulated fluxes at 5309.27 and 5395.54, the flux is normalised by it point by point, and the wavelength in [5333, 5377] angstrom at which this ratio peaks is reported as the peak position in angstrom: 5348.53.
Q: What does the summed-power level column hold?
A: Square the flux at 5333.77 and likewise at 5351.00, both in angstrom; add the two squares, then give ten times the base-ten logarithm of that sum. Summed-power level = 20.2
